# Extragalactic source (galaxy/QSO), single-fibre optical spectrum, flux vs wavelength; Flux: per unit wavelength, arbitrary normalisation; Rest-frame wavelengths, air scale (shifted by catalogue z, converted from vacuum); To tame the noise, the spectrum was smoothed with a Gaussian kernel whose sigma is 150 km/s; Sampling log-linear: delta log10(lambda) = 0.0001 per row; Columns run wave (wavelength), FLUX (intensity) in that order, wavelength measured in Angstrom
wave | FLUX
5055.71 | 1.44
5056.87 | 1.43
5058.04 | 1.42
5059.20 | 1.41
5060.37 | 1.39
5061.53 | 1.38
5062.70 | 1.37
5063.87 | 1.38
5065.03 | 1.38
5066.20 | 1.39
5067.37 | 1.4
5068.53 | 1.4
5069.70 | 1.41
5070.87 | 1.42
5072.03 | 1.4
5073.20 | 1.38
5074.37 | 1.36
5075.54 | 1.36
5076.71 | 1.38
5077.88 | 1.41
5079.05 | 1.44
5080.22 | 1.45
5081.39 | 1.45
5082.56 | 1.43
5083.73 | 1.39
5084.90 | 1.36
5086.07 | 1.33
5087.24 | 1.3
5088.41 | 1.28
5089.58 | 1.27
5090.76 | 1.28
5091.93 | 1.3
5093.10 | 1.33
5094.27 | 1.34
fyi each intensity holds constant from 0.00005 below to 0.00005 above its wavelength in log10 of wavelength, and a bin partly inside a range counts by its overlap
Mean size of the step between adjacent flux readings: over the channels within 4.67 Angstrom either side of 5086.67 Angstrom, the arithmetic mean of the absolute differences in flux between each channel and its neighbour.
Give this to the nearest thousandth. 0.024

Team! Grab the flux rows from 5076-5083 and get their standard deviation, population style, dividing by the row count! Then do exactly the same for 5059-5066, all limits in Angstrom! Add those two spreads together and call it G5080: 0.038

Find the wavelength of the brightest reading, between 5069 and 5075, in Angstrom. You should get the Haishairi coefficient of 5070.87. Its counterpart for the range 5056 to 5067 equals 5056.87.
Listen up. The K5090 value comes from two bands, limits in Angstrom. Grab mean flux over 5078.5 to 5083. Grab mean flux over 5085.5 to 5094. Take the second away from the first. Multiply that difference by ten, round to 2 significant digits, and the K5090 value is 1.4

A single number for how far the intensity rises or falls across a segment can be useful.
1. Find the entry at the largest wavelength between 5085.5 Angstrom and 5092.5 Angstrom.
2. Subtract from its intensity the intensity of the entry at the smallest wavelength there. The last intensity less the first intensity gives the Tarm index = -0.03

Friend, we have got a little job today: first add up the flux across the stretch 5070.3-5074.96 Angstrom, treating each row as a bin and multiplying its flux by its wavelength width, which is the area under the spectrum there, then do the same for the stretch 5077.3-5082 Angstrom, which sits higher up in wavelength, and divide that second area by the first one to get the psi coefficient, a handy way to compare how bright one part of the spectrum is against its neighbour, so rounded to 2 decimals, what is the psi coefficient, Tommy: 1.04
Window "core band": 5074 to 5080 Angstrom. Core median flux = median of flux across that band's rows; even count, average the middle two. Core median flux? 1.380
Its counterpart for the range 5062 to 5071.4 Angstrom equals 1.395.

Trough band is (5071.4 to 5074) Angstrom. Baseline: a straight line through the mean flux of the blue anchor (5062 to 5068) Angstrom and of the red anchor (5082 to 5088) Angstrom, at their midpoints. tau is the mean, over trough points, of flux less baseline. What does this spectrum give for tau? 0.014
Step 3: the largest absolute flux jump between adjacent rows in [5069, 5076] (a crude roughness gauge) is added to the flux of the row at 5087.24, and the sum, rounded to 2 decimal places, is 1.32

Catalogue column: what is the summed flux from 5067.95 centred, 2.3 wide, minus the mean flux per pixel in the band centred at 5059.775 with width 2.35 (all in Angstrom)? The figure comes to 1.40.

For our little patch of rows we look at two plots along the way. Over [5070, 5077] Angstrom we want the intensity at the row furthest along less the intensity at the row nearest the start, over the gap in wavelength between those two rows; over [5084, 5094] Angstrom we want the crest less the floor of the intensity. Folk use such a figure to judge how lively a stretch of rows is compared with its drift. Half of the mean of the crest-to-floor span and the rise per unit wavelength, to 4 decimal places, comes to 0.0208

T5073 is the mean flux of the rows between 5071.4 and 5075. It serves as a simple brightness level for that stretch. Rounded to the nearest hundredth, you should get 1.38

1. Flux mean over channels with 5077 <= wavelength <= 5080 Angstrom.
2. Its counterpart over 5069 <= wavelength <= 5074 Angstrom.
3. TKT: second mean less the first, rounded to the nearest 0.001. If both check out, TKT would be -0.022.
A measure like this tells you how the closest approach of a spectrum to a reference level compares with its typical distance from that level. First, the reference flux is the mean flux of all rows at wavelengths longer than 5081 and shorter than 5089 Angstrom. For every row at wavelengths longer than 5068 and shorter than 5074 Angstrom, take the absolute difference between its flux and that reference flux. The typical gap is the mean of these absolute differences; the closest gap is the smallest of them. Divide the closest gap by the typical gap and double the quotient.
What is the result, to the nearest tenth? 0.9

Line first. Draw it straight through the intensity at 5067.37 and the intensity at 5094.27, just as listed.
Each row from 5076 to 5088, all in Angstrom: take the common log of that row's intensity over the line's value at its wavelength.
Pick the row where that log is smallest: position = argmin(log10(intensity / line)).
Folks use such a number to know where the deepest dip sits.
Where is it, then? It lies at 5087.24 Angstrom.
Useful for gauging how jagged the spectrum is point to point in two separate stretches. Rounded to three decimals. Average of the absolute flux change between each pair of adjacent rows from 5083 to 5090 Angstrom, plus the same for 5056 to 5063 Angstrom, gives 0.036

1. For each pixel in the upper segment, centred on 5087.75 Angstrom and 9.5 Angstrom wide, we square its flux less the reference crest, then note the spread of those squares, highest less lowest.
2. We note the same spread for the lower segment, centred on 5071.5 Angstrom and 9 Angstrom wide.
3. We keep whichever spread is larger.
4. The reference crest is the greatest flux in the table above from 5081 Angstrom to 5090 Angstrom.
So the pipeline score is 0.029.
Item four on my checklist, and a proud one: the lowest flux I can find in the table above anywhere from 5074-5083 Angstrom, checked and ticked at 1.36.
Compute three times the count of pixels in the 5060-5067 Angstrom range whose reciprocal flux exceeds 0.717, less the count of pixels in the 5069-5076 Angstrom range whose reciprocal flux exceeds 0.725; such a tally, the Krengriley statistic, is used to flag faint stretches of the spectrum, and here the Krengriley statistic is 16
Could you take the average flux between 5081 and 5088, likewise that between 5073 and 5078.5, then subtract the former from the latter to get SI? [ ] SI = 0.00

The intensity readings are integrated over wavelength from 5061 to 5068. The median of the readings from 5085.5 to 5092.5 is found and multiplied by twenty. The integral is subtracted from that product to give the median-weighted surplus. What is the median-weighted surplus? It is 16.1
